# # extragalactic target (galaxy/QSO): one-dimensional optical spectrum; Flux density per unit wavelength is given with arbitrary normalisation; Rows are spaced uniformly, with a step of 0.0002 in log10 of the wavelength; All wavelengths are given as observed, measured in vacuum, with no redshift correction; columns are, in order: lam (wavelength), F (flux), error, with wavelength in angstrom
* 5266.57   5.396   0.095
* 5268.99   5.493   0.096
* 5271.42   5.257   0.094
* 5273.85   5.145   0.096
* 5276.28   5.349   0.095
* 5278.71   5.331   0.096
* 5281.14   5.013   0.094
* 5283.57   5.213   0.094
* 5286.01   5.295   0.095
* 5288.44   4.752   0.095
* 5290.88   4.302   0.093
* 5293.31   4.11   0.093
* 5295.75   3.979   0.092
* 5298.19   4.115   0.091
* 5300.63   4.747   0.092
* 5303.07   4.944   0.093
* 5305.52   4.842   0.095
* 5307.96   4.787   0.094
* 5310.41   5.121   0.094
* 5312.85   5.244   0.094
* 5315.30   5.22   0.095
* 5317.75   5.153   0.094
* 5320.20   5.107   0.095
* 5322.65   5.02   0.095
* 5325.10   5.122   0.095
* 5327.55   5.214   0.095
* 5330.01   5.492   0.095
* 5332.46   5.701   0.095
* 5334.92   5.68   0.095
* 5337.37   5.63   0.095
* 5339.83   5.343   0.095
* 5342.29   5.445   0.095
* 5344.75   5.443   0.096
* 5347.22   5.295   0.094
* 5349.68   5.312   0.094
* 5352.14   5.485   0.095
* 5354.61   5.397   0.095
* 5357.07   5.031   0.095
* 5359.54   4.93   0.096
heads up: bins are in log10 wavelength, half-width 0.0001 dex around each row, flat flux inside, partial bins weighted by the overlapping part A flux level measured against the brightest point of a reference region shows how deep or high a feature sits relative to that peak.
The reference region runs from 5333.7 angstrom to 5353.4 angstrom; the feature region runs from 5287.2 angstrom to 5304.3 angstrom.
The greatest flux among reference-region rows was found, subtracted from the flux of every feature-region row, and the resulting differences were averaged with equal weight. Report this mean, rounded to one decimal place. -1.3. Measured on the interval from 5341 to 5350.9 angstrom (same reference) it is -0.3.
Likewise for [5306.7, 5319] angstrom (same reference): -0.6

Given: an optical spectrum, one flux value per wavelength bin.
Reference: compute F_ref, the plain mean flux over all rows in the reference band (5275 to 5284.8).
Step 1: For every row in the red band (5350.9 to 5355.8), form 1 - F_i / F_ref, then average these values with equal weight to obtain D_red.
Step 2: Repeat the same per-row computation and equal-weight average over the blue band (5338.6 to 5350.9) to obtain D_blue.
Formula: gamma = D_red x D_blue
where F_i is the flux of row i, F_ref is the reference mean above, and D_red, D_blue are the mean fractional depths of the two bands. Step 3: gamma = 0.001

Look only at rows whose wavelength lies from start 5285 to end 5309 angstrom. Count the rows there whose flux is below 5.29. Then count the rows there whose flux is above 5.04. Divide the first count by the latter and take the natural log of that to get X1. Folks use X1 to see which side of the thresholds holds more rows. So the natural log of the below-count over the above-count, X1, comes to 2.2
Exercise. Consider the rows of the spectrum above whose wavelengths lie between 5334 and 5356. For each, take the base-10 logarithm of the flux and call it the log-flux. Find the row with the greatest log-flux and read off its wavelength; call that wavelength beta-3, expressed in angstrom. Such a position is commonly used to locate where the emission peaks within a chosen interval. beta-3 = 5334.92 angstrom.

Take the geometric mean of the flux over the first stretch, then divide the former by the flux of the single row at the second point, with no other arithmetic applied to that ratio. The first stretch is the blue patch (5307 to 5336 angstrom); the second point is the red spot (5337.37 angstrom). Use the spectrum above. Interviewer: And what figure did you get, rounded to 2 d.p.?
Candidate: 0.93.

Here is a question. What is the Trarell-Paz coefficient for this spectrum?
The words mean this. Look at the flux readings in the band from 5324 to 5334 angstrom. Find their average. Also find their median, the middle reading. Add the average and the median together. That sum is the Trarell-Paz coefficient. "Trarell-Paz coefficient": 10.7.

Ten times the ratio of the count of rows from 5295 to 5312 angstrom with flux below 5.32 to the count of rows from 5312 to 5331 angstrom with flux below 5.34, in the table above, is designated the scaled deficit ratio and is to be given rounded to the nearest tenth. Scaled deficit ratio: 10.0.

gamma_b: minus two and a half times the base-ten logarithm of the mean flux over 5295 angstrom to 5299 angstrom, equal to -1.52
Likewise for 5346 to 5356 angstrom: -1.83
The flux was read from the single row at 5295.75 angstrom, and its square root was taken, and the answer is 1.99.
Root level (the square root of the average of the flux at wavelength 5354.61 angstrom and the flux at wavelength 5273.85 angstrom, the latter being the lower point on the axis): 2.30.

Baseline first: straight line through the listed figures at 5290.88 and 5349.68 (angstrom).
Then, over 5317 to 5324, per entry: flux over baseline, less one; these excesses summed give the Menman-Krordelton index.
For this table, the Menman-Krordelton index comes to 0.18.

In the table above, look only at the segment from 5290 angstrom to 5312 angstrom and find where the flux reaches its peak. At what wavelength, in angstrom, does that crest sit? 5310.41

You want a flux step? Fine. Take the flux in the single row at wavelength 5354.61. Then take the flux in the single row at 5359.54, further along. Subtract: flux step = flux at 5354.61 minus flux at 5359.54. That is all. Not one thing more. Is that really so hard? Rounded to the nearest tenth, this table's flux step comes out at 0.5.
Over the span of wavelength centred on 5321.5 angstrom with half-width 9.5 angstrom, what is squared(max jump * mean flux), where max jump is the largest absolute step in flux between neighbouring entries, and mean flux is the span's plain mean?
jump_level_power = 2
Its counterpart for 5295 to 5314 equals 9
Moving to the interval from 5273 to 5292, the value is 8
